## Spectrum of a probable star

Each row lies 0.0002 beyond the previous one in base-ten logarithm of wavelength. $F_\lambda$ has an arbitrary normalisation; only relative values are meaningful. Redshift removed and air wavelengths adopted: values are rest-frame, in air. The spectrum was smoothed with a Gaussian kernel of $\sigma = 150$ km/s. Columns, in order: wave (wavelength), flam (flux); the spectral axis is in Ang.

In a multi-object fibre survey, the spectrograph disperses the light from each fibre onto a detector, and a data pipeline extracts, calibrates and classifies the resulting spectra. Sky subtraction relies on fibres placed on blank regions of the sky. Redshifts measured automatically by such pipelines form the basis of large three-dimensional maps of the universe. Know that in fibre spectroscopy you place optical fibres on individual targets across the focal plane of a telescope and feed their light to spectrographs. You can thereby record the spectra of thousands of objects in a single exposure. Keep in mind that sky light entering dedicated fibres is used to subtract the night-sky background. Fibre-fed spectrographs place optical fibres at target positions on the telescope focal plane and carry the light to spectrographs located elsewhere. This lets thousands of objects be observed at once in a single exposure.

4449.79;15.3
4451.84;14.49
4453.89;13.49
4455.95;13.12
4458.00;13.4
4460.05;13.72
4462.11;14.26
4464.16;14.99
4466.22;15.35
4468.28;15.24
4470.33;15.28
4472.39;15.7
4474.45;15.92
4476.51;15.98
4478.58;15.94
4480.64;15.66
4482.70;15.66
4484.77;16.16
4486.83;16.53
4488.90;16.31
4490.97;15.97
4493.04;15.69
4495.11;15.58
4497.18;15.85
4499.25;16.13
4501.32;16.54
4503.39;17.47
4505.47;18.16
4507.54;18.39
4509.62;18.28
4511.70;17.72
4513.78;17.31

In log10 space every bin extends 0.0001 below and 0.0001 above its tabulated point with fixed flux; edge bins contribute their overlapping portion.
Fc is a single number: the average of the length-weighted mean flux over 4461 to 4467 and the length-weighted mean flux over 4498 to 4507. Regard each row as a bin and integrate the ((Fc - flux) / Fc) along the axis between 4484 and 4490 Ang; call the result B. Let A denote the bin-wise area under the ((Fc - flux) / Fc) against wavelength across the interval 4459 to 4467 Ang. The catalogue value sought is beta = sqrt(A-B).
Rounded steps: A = 0.71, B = -0.1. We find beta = 0.92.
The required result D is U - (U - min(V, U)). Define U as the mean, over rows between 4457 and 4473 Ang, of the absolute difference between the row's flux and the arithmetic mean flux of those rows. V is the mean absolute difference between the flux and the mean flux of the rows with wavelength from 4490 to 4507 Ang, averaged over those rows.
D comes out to 0.71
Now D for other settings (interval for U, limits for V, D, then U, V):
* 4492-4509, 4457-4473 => 0.71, 0.96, 0.71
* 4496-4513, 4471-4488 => 0.21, 0.86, 0.21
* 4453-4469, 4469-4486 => 0.21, 0.76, 0.21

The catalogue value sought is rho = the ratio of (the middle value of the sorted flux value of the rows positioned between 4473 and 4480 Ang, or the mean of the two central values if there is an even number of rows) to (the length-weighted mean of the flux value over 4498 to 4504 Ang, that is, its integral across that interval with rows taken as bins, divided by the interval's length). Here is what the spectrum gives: 0.96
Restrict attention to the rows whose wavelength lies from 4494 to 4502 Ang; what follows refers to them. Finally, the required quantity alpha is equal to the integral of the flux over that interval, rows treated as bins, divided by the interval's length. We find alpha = 16.0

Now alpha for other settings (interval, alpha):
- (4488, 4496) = 15.9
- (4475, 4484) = 15.8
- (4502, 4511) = 18.0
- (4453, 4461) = 13.4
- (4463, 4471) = 15.2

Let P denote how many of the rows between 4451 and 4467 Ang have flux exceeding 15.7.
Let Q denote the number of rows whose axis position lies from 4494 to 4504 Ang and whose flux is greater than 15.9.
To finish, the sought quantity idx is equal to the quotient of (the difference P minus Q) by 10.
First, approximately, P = 0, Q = 3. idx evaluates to -0.3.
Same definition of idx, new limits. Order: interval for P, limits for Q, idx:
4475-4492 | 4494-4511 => 0.0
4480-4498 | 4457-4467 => 0.5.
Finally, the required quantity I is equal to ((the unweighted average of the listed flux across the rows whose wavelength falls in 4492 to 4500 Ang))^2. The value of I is 250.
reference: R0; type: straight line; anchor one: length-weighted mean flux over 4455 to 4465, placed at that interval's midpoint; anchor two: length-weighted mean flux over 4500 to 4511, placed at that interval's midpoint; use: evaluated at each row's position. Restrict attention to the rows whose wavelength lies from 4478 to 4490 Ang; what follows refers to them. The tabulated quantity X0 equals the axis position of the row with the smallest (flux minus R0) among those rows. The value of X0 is 4482.70 Ang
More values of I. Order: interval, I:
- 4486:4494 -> 260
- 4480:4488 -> 256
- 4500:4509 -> 311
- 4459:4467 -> 213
